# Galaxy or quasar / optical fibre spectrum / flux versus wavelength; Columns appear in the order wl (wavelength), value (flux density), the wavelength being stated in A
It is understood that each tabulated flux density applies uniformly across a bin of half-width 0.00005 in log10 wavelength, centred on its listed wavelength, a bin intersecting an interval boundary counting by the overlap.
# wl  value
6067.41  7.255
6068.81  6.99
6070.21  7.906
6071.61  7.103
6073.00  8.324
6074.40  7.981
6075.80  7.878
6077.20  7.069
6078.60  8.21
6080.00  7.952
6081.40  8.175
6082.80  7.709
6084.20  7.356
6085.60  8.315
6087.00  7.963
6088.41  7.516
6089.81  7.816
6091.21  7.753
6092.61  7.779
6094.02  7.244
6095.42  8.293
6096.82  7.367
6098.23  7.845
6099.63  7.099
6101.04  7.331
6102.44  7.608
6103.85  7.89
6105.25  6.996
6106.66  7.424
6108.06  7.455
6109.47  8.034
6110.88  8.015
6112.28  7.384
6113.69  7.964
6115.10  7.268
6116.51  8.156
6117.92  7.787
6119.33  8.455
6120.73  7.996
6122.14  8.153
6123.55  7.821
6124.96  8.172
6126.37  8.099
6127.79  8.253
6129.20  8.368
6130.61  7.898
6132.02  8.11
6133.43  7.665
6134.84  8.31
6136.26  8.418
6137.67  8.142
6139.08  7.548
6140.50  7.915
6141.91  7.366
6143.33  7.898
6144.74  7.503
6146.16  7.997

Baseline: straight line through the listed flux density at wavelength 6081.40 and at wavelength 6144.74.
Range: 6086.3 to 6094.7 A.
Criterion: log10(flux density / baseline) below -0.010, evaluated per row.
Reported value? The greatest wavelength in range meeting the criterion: 6094.02 A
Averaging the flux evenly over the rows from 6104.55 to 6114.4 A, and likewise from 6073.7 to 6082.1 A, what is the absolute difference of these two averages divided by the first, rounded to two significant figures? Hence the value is 0.035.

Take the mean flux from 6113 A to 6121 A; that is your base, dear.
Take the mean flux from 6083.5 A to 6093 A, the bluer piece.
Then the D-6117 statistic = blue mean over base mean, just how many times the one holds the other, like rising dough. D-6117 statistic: 0.981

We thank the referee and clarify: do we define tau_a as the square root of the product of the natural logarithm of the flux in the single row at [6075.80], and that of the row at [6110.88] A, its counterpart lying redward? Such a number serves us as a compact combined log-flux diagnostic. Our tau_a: 2.07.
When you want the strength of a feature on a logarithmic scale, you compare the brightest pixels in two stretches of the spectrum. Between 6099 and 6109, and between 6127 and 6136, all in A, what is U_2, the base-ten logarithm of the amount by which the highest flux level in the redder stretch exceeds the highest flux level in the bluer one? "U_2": -0.3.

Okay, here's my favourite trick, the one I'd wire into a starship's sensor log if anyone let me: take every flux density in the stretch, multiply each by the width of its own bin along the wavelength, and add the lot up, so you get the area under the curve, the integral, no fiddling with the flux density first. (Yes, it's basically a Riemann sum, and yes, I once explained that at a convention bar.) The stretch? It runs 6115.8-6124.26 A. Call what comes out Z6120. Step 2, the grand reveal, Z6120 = 68.2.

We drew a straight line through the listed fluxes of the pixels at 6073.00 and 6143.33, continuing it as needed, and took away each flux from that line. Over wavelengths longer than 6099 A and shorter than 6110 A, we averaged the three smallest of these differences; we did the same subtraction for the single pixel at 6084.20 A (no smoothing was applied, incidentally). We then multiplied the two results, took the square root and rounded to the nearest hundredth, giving 0.51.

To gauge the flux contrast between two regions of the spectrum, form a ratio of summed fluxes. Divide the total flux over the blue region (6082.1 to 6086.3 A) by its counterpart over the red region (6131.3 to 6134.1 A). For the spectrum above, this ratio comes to 1.5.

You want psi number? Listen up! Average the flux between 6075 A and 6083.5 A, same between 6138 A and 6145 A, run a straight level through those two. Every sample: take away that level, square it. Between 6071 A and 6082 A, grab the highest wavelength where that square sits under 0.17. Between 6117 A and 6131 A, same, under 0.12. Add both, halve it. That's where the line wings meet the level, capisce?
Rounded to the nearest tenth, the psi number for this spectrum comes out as 6106.0 A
